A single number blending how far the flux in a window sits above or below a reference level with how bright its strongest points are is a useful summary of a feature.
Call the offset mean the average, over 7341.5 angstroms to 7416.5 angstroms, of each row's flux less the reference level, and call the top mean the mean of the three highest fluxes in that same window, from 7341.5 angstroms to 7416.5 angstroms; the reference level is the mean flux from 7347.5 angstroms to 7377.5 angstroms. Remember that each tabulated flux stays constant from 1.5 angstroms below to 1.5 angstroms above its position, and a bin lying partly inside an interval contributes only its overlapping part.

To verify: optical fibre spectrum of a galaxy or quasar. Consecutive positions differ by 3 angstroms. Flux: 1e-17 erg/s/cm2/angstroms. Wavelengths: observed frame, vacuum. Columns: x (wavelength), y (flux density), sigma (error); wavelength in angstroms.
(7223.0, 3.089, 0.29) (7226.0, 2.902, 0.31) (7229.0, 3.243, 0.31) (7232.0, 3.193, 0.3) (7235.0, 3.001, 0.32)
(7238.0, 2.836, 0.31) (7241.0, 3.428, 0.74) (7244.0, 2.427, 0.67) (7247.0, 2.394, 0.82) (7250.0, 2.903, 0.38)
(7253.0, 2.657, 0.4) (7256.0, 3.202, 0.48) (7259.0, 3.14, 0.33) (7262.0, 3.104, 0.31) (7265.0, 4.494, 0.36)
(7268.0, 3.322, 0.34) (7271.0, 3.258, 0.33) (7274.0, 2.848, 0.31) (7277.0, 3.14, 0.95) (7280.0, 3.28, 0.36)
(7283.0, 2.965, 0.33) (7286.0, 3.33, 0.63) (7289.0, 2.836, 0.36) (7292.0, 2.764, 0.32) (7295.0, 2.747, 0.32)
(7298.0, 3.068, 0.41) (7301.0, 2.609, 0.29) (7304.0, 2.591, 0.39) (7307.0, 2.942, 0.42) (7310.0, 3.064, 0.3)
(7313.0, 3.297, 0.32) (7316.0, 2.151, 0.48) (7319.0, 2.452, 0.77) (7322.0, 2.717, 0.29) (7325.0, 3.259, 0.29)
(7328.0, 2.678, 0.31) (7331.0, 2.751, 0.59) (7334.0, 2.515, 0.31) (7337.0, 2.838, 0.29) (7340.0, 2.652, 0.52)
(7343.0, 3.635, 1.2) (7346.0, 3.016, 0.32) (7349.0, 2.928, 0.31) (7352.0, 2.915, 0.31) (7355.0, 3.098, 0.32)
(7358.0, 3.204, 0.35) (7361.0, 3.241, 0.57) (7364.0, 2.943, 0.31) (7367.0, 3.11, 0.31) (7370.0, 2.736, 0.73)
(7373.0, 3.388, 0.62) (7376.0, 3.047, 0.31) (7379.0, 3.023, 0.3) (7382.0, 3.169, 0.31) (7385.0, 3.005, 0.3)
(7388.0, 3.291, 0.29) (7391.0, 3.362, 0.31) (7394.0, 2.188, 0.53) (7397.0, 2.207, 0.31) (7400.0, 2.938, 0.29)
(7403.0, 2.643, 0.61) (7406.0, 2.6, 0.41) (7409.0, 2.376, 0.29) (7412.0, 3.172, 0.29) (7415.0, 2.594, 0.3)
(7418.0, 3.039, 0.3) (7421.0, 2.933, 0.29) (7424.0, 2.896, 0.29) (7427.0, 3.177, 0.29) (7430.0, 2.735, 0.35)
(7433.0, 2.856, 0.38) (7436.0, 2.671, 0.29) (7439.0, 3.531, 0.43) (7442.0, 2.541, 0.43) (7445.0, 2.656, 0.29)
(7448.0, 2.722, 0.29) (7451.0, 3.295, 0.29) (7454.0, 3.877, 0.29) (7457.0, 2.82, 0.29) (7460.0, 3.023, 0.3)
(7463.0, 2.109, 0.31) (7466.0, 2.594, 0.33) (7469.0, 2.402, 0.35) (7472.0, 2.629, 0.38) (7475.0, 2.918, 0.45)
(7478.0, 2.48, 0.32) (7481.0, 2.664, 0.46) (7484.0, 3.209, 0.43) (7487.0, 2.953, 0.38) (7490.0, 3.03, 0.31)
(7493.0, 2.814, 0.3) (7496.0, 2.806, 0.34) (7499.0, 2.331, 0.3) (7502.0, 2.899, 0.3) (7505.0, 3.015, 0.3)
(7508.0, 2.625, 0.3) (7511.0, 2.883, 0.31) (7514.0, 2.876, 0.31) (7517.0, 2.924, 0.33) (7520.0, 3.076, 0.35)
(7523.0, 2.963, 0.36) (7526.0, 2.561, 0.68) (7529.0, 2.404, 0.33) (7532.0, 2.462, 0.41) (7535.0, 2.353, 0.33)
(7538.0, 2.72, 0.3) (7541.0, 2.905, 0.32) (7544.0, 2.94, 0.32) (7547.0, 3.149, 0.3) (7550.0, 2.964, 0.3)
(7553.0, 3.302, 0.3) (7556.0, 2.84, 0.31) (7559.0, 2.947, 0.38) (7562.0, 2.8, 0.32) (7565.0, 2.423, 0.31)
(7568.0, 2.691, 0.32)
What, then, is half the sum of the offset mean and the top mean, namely 1.68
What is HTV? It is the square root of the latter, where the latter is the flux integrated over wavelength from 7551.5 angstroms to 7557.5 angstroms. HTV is 4.29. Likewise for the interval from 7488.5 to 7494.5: 4.19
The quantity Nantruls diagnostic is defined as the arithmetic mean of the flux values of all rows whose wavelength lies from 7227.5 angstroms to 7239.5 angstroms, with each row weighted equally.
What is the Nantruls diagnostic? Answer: 3.07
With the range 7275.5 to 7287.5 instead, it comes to 3.18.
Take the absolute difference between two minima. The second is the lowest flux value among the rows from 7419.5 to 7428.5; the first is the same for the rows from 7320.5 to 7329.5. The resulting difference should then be 0.22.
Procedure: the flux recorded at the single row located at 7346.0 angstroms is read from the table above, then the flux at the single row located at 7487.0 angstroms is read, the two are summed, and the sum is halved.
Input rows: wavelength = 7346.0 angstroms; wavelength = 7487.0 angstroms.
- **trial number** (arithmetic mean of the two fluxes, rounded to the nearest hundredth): 2.98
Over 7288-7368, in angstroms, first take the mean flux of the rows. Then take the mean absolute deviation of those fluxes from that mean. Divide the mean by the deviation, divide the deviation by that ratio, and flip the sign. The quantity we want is -0.020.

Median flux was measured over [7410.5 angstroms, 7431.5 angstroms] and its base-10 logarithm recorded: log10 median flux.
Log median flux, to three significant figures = 0.467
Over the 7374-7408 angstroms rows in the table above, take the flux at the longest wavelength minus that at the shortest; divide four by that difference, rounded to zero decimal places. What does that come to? -9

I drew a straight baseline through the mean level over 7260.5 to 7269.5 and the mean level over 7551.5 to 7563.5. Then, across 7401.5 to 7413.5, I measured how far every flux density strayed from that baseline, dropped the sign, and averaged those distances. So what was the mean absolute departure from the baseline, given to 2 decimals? 0.62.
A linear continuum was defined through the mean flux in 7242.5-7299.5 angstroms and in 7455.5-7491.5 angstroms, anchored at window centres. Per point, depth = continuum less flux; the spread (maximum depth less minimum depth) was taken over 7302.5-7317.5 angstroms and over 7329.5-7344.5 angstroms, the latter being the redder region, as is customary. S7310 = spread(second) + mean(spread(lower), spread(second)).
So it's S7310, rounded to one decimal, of 2.3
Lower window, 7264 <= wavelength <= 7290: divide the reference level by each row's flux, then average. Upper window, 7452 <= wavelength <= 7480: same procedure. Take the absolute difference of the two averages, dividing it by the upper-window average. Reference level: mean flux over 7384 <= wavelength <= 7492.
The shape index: 0.16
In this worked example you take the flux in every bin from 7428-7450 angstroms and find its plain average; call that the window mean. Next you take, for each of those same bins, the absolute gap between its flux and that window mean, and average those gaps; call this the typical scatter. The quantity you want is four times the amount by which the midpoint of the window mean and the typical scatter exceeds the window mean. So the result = -5.2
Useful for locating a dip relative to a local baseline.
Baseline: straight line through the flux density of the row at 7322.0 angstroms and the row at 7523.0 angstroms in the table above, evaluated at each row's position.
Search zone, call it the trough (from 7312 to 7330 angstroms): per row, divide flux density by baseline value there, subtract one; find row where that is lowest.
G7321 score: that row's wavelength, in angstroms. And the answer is 7316.0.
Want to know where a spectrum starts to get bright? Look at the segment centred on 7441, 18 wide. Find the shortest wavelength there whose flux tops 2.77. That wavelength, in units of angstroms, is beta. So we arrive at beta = 7433.0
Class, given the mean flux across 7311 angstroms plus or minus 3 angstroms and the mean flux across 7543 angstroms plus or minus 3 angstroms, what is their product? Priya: 9.3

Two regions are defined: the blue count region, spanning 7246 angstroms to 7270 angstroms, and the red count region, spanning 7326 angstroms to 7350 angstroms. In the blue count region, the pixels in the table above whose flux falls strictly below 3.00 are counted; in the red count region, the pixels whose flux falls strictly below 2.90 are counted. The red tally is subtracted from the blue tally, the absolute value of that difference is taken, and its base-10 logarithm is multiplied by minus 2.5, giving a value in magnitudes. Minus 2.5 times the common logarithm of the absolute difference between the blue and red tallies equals -0.75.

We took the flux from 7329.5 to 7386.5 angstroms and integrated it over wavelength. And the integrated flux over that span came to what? 172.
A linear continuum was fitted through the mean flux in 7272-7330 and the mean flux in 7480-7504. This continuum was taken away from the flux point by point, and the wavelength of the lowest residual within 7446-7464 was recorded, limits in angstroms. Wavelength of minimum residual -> 7463.0 angstroms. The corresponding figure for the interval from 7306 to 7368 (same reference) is 7316.0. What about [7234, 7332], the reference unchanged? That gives 7316.0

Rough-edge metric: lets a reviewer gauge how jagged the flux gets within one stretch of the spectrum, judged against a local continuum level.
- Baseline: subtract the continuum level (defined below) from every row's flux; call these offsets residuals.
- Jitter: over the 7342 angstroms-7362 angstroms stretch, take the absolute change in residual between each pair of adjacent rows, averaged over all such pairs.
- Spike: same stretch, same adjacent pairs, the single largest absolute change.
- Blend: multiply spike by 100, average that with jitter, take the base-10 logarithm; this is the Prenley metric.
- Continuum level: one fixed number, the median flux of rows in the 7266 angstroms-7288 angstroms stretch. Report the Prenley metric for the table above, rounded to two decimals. 1.49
